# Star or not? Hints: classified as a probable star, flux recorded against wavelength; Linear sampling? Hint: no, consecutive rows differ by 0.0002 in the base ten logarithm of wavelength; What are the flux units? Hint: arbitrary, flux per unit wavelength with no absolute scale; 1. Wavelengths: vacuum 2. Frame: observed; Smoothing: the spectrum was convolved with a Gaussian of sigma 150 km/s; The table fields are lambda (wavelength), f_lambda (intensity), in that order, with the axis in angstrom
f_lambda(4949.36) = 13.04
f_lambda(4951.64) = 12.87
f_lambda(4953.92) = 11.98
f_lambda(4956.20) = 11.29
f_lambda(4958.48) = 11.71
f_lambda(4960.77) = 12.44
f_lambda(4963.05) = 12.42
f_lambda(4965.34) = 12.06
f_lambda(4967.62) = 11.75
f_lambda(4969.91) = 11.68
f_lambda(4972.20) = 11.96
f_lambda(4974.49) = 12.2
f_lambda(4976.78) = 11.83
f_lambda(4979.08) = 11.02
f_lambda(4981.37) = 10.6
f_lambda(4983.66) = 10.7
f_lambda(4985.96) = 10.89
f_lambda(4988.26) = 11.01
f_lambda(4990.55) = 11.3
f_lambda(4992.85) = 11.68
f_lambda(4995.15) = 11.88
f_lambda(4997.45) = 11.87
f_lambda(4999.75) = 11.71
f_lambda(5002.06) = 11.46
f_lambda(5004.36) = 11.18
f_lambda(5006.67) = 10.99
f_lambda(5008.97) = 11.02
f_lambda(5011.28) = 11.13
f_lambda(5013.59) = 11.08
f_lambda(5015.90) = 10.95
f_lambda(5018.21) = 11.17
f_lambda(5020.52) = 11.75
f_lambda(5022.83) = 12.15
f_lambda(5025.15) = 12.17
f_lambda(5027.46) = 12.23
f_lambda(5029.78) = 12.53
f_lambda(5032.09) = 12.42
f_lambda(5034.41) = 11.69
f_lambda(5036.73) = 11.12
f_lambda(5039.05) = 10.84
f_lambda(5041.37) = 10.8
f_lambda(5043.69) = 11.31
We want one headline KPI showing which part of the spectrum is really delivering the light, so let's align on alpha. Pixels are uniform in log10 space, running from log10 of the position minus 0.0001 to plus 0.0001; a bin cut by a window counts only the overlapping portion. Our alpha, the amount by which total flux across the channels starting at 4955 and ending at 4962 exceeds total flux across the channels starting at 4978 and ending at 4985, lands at 3.1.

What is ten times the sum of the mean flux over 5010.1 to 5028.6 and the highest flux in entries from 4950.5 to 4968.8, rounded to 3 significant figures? 244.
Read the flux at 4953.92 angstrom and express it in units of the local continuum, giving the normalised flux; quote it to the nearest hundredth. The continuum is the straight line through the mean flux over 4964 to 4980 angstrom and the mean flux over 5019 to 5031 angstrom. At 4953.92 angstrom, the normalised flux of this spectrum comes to 1.03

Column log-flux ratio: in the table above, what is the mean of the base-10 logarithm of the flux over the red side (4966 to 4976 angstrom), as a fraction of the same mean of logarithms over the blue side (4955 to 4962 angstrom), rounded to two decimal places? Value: 1.00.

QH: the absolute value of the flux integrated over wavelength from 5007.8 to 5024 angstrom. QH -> 183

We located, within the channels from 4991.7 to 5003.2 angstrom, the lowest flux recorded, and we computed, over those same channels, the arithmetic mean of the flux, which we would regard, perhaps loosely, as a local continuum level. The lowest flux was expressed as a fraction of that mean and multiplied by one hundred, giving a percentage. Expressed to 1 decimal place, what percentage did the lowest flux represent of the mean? 97.8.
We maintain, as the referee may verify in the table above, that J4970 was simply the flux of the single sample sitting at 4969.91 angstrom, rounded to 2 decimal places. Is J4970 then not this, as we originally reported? 11.68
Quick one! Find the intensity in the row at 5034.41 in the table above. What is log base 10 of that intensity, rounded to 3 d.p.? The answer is 1.068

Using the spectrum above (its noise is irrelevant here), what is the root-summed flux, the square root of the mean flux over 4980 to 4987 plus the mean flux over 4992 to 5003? 4.74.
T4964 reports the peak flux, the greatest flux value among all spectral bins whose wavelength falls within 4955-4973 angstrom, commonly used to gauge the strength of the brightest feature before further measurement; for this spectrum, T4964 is 12.44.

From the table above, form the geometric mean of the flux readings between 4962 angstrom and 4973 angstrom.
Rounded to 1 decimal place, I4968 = 12.0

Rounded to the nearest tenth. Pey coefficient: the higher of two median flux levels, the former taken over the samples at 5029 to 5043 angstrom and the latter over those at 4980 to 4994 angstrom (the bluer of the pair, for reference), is 11.4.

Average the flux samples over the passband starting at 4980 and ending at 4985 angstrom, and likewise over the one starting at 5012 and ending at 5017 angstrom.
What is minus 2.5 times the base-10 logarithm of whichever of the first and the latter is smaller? -2.57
